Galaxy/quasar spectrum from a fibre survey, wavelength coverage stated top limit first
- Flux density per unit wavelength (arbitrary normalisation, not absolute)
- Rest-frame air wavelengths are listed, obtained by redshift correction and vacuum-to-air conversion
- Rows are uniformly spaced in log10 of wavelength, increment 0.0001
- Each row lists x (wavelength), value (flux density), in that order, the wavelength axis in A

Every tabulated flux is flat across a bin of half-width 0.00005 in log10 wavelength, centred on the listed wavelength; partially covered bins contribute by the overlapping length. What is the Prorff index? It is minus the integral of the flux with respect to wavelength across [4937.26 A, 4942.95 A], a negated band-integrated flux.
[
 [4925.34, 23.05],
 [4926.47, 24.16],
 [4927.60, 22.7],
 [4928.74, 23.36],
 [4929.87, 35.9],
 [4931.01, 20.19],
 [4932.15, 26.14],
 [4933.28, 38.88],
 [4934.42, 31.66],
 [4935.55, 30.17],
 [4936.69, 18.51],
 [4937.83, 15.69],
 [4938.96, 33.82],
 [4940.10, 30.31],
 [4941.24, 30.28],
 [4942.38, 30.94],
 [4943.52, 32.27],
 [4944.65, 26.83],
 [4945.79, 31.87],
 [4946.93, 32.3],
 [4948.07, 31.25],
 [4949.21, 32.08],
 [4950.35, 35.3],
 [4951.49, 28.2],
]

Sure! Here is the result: -160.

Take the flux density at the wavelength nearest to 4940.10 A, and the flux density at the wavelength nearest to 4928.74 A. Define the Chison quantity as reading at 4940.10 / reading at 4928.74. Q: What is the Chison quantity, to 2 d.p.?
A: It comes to 1.30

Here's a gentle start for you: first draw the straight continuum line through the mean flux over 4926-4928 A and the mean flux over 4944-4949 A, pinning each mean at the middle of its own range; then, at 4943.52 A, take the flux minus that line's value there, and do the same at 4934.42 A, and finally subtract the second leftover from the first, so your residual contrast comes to -3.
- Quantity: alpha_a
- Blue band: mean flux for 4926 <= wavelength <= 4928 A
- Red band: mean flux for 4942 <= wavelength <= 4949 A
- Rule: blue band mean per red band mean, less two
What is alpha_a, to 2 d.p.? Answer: -1.24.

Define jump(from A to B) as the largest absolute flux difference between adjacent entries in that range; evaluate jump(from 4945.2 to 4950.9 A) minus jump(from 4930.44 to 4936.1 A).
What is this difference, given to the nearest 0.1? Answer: -9.5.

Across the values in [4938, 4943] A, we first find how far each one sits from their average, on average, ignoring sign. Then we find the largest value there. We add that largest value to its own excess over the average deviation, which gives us 66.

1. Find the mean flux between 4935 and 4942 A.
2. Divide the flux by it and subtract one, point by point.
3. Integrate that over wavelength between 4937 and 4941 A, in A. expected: 0.0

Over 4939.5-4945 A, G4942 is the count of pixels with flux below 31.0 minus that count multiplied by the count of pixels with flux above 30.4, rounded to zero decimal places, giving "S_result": -4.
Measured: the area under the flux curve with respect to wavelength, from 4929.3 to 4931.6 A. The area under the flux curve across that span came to 64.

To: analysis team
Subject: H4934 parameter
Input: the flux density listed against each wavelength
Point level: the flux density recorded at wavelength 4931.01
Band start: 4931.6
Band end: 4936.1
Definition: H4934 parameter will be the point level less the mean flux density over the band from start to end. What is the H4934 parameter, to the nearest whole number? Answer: -12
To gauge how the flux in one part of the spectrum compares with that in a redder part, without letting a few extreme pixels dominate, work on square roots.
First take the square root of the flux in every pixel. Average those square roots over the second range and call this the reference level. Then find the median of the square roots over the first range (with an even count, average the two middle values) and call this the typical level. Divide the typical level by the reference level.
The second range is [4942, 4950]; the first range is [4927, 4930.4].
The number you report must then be 0.87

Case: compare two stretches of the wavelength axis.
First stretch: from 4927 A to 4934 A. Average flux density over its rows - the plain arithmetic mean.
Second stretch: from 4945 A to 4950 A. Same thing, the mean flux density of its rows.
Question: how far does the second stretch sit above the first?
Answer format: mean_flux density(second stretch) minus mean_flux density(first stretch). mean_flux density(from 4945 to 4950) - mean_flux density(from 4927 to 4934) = 4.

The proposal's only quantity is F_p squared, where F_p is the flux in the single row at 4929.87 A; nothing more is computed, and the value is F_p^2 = 1289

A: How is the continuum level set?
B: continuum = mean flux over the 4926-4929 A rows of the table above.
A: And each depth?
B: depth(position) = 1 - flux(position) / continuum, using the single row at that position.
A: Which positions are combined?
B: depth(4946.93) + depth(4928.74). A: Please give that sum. -0.4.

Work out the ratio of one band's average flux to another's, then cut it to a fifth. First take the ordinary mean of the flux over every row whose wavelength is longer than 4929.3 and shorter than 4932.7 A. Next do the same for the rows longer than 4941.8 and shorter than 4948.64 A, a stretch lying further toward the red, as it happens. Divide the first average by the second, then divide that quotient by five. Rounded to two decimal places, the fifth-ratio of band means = 0.18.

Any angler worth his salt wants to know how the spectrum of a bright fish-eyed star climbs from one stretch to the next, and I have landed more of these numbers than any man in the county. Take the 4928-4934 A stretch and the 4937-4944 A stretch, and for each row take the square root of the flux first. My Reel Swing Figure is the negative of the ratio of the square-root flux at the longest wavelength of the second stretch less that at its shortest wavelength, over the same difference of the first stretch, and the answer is -1.23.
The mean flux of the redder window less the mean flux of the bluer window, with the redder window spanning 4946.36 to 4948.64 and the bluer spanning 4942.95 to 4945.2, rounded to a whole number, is 2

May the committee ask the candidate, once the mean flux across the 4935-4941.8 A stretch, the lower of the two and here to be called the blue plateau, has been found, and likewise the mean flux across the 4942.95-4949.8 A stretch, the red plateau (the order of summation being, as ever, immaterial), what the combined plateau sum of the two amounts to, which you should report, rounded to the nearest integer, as 58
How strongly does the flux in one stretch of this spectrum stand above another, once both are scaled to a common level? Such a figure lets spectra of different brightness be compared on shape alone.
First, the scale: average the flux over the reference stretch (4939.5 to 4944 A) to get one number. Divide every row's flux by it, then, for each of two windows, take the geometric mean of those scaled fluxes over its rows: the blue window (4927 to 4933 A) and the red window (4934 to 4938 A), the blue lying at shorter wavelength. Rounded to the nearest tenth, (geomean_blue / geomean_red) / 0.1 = 11.0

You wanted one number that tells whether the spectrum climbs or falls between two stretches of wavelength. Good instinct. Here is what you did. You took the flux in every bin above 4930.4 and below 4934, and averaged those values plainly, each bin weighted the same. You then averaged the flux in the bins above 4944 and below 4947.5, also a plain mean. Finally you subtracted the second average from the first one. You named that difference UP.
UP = -2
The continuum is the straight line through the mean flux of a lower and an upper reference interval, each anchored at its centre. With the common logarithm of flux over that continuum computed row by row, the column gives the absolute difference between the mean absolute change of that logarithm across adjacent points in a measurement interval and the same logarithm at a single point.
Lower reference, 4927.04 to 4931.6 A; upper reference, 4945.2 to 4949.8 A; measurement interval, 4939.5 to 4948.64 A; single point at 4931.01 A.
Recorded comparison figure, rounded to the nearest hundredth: 0.14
